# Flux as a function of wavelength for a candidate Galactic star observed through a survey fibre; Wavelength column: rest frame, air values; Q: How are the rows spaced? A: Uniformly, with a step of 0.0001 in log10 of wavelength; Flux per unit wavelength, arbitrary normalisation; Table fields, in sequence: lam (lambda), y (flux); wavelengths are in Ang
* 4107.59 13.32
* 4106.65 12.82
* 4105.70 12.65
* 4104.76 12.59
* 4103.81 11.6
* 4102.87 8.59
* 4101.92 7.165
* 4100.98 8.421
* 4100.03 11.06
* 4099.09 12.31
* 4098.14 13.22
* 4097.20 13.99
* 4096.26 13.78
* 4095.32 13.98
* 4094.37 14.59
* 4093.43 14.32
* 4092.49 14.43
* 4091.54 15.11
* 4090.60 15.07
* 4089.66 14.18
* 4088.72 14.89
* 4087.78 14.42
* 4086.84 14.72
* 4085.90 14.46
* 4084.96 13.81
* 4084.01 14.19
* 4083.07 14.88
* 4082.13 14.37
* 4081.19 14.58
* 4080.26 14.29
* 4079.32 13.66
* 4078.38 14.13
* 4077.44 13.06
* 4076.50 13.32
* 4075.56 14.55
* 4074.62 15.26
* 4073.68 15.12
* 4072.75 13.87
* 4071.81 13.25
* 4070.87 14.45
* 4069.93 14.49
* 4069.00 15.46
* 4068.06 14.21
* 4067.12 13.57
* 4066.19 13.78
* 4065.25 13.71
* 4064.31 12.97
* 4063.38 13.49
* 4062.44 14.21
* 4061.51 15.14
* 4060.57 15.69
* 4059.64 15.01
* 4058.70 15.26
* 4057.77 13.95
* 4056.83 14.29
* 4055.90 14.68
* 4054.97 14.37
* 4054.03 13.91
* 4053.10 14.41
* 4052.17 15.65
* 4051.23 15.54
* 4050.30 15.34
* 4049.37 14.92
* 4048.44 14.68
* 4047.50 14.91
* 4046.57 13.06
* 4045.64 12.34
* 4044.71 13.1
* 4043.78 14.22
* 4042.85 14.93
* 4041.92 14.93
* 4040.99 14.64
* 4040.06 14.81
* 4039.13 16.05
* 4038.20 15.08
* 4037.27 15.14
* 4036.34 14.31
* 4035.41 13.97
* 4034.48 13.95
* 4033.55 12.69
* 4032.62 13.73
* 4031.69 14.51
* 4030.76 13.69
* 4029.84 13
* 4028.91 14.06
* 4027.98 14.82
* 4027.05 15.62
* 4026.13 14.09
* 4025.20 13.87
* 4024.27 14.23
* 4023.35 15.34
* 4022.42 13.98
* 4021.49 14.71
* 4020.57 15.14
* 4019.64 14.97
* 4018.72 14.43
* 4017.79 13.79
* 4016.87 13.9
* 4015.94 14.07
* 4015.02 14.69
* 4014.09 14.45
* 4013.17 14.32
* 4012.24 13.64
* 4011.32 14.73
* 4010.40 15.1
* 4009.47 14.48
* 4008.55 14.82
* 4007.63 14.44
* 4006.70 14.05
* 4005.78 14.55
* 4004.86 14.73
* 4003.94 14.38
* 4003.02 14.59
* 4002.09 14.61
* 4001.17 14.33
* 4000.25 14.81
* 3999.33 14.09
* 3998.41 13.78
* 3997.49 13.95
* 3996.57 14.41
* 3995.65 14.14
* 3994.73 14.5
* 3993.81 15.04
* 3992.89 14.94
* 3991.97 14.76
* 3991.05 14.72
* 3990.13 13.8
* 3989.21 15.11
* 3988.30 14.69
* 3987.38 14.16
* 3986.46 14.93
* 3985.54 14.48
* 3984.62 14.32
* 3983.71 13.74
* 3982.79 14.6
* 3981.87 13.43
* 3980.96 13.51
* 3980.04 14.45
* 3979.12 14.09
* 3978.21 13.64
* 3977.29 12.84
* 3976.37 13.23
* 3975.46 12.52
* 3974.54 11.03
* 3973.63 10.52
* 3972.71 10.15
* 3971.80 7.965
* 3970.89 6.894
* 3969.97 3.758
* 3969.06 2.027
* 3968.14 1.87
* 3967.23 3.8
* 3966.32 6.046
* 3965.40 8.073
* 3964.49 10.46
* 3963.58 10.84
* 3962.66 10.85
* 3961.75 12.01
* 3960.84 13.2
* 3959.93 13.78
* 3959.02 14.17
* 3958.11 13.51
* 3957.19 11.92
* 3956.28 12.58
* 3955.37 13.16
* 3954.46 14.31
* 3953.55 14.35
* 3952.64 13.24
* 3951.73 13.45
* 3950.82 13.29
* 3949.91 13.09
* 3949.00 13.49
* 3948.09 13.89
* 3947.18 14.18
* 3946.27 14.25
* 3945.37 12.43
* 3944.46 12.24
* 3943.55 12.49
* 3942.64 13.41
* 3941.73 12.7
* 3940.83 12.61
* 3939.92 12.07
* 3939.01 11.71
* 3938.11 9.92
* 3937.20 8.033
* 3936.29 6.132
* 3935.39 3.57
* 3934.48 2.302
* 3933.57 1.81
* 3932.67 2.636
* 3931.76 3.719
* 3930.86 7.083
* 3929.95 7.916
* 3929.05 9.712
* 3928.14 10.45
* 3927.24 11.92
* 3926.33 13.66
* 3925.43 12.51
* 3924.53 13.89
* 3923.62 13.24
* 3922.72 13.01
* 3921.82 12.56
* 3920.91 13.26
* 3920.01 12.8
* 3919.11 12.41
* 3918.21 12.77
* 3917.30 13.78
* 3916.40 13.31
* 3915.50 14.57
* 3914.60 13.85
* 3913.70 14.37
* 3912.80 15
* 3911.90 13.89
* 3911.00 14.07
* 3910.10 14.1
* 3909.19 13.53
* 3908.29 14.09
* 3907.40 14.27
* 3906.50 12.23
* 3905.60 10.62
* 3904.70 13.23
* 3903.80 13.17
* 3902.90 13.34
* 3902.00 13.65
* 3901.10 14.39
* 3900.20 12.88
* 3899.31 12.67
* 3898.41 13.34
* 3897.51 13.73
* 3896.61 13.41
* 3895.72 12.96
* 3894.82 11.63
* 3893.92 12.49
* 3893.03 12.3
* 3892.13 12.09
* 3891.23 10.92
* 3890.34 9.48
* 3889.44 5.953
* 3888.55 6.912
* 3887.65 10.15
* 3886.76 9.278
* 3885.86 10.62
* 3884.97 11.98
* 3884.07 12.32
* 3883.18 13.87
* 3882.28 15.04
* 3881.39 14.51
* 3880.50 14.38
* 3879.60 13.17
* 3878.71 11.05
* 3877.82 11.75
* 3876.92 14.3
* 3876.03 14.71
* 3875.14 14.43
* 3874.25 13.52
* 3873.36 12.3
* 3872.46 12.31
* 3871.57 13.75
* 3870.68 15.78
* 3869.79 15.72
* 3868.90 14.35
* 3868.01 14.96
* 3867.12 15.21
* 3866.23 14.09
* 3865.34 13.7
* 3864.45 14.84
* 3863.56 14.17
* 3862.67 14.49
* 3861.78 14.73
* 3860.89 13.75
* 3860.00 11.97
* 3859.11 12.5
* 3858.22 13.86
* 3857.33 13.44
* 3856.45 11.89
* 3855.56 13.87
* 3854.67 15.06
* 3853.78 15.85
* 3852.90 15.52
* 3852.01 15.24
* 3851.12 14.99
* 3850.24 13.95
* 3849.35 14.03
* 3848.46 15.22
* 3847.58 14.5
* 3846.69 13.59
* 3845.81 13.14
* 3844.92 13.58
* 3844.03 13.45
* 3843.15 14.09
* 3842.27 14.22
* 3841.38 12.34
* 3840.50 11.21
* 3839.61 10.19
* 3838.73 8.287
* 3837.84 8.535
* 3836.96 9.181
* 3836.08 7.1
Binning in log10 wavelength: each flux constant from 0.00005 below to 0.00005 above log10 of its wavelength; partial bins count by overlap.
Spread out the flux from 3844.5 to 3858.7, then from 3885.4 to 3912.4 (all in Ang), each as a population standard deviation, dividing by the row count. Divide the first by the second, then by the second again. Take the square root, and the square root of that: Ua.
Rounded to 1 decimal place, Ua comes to 0.7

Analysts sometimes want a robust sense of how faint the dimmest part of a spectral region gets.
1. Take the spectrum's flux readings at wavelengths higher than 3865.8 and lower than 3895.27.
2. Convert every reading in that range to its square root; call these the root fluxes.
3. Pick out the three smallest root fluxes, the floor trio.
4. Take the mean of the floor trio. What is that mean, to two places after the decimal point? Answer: 2.70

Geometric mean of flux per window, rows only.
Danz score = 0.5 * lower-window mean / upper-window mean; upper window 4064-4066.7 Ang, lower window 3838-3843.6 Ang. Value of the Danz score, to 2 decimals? 0.43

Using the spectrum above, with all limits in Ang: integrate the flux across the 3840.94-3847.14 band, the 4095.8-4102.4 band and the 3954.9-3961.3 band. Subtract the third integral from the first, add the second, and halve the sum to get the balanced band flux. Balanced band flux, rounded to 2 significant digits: 37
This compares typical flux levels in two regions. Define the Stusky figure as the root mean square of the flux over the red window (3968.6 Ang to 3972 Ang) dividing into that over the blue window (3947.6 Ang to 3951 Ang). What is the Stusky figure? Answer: 2.37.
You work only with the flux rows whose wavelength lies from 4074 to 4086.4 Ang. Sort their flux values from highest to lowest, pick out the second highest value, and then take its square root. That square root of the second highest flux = 3.86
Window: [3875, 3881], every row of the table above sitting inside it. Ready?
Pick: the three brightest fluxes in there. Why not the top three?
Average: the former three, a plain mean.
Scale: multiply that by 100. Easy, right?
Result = 1451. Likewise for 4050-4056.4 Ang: 1551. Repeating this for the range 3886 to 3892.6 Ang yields 1105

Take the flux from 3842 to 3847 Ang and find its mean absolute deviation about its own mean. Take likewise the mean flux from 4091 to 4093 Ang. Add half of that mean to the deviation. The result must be 7.7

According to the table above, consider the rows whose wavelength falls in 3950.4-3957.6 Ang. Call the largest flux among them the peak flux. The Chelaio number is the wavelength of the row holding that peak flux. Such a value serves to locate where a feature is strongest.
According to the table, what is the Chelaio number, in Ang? 3953.55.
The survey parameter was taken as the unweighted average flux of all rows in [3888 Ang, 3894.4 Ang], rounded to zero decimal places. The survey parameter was 10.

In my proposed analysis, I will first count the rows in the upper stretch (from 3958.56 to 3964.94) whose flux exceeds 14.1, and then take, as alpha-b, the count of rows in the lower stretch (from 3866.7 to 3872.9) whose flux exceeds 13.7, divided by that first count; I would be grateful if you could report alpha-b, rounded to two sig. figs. 6.0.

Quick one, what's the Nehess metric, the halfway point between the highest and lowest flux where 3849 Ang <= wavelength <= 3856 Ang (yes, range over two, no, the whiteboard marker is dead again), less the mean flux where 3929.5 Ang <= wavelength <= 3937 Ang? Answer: 10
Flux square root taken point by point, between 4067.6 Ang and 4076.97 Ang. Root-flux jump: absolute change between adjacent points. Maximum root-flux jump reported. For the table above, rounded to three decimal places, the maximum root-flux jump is 0.165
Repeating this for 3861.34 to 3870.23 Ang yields 0.177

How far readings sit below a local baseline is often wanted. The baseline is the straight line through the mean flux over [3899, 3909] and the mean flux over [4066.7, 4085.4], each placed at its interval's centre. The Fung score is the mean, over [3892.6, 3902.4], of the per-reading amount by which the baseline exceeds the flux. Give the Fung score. 0.1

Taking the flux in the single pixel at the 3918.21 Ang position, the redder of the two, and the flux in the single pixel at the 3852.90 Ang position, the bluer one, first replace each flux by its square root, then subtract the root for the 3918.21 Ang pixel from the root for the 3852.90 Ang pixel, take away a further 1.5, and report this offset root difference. -1.13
